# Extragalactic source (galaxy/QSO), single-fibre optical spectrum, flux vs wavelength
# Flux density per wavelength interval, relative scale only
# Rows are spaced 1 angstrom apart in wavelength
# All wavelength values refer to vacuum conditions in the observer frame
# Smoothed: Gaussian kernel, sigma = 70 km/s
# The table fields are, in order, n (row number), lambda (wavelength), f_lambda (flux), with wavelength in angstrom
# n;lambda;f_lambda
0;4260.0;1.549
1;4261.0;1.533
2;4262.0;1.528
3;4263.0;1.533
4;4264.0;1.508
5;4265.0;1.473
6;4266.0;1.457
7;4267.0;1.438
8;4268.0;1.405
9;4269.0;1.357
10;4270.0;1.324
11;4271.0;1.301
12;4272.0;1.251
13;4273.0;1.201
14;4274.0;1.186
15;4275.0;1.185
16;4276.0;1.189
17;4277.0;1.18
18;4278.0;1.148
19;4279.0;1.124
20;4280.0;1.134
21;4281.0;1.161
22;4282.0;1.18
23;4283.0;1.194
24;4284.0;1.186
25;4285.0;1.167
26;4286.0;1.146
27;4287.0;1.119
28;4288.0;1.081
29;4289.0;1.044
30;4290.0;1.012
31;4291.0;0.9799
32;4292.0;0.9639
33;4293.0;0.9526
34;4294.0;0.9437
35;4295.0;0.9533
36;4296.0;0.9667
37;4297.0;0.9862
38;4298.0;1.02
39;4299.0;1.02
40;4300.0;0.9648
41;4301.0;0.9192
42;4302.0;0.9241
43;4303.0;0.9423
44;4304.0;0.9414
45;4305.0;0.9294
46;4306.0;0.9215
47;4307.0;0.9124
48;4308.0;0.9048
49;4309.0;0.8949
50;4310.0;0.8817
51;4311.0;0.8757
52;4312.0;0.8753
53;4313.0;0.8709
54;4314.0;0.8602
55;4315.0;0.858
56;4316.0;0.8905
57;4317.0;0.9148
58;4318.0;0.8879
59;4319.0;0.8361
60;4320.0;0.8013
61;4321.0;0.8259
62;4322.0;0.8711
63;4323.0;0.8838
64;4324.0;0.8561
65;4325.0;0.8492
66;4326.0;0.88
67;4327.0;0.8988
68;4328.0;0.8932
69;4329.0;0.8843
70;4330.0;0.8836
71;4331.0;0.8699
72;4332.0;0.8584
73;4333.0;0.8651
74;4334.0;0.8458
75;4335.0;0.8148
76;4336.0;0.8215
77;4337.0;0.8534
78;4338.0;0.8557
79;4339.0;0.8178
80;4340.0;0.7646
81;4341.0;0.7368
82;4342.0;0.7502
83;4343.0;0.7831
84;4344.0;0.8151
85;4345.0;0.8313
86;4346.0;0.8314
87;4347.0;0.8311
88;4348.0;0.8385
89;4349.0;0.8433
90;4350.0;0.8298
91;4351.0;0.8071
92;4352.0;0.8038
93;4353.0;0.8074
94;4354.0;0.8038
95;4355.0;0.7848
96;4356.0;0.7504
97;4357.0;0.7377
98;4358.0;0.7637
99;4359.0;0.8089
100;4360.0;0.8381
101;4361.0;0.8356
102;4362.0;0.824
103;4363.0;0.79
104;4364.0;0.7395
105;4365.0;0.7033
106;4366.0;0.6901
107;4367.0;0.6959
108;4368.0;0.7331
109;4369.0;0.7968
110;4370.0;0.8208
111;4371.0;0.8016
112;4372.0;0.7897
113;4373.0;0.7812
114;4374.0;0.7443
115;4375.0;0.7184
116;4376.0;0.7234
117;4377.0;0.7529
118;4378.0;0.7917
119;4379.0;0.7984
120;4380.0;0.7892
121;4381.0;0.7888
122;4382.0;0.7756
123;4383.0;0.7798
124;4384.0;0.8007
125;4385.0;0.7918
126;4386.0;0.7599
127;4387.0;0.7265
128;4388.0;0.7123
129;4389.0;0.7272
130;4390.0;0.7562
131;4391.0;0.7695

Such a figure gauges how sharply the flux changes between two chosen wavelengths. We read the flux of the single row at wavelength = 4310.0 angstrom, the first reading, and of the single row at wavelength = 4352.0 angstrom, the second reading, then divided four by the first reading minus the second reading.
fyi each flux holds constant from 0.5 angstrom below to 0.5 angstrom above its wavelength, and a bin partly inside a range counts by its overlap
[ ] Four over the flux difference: 51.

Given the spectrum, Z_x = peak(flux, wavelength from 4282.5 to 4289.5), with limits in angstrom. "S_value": 1.194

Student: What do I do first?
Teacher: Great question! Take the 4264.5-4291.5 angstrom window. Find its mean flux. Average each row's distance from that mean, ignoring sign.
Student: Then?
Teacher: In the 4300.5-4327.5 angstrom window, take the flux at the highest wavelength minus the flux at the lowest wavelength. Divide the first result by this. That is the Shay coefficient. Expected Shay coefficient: -4.9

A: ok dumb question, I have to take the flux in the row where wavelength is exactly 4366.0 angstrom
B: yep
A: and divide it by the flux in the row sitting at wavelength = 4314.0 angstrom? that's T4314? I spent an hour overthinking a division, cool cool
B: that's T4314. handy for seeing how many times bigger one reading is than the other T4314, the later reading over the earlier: 0.80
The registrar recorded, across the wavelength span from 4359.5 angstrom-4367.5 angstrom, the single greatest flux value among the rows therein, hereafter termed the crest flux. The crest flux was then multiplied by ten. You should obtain 8.4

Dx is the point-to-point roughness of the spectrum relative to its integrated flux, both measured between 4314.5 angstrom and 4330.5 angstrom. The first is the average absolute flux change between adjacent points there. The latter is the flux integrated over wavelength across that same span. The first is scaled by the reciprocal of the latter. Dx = 0.0017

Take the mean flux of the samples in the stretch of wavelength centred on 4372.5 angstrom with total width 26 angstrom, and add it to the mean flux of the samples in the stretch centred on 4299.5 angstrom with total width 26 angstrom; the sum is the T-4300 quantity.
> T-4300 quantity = 1.73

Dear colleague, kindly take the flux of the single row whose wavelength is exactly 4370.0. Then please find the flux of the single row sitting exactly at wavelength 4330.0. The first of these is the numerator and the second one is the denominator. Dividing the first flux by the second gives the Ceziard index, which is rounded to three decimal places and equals 0.929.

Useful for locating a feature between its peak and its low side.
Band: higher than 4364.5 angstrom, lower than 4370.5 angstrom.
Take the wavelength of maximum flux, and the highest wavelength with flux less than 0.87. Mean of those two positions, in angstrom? 4370.0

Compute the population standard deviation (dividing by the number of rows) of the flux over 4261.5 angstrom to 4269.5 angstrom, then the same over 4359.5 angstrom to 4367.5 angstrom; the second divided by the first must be 1.05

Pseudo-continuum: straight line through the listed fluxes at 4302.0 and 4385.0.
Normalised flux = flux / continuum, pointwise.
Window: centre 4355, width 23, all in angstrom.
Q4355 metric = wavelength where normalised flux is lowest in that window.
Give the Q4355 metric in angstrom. 4366.0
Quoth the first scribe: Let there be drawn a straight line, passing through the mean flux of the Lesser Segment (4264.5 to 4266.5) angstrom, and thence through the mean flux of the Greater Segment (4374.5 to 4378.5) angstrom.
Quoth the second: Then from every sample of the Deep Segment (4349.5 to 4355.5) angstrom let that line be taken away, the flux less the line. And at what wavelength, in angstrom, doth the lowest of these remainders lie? 4351.0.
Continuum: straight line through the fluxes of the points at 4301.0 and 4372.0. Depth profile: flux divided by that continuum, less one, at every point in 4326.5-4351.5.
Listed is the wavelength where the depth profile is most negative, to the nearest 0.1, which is 4341.0 angstrom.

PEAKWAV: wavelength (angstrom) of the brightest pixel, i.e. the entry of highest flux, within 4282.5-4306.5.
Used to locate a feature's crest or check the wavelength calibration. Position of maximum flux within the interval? 4283.0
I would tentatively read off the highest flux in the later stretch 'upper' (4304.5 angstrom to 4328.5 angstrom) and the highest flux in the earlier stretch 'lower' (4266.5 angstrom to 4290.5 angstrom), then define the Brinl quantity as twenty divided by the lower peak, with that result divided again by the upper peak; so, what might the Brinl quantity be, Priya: 15.0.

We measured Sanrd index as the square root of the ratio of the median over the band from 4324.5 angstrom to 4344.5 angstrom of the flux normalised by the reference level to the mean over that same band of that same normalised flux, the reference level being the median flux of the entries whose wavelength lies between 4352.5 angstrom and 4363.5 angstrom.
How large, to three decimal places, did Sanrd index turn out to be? 1.008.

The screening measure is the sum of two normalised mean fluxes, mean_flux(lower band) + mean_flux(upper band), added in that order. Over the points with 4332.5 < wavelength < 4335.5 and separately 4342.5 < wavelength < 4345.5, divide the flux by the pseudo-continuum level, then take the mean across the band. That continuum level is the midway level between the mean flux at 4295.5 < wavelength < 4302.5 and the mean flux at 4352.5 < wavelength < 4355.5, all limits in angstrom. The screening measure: 1.87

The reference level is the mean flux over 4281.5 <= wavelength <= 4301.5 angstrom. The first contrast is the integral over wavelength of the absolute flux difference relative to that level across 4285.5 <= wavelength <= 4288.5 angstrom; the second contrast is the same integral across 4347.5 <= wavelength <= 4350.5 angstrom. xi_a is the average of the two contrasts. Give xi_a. 0.42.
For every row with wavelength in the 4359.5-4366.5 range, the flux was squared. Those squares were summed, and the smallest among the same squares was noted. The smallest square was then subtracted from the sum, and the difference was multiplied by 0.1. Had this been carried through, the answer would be 0.37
